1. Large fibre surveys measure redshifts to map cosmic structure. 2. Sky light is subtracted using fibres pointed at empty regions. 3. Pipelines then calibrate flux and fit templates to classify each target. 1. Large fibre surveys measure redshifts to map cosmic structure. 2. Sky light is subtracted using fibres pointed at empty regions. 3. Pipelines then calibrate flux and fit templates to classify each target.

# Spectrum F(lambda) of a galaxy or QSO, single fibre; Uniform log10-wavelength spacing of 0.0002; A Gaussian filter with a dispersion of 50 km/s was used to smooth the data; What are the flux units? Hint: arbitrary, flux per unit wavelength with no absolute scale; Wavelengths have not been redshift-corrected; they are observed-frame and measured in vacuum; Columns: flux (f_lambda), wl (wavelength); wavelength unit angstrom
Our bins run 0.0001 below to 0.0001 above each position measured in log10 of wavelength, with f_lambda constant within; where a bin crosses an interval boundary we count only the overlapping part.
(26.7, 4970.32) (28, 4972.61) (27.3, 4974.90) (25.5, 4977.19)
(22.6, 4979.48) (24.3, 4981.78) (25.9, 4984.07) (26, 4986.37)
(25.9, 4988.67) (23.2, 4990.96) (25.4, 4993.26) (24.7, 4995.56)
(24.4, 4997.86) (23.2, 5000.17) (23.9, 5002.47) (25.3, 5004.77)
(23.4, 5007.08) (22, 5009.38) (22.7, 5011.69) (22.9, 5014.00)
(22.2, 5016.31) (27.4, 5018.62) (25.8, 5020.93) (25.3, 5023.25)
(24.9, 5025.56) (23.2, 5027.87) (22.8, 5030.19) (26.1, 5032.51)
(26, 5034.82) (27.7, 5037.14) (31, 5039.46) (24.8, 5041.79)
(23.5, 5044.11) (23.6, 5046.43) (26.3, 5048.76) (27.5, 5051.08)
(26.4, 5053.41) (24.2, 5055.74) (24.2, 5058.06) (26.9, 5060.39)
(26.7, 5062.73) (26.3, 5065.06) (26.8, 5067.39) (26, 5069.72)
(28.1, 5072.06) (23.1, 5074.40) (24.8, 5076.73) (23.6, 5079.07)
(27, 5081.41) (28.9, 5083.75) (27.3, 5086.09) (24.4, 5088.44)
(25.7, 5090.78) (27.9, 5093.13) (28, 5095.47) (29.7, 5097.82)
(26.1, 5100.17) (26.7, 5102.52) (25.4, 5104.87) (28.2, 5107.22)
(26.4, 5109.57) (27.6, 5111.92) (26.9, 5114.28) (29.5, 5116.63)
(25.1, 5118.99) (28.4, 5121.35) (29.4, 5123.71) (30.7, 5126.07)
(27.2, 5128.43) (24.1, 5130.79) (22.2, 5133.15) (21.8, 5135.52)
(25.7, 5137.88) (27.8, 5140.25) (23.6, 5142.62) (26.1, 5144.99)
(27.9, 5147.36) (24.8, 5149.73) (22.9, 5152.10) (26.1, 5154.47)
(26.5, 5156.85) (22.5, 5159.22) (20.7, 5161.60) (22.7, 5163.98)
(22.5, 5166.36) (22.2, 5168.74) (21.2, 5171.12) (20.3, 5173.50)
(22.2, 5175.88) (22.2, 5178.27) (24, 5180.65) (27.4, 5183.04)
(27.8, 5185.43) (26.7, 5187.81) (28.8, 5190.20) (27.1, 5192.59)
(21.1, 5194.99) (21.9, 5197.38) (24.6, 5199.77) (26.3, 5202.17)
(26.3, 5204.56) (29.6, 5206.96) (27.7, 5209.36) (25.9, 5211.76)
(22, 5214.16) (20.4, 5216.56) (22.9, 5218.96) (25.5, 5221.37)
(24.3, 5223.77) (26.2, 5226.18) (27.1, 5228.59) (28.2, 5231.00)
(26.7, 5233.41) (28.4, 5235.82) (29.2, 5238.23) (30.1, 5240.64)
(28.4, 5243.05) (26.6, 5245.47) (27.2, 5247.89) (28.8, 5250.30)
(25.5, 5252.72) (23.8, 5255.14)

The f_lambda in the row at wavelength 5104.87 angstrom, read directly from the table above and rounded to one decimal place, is 25.4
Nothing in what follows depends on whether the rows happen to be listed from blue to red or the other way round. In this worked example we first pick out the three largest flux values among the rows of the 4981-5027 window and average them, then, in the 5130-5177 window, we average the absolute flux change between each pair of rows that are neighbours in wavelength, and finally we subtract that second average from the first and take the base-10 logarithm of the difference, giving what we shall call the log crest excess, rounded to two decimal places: 1.39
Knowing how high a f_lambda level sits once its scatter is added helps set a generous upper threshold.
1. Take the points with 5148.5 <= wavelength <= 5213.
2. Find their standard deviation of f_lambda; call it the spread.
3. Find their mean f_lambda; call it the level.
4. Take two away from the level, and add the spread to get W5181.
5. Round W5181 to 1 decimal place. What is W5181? 25.2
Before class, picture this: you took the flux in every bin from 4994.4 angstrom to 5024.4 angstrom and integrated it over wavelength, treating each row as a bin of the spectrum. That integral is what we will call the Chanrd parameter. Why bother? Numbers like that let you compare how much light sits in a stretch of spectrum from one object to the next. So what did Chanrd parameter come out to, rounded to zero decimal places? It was 723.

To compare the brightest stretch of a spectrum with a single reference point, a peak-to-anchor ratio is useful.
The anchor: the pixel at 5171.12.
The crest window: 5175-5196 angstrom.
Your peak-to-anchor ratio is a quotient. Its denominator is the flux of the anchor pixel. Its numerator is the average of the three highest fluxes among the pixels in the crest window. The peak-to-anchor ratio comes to 1.32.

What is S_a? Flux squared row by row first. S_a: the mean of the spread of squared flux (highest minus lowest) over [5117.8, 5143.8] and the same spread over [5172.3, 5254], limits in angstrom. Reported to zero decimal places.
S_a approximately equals 481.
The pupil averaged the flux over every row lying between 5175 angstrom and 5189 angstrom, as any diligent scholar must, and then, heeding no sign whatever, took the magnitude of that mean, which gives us 25.1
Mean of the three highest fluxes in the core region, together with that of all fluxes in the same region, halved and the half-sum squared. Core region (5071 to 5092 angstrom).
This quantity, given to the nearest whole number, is 728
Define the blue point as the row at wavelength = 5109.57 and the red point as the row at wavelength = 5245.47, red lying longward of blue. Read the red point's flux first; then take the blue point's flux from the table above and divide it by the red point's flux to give 0.99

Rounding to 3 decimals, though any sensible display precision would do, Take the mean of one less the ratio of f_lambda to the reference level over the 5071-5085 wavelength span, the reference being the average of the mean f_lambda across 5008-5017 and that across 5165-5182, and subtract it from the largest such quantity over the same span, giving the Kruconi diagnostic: 0.126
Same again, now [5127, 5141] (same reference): 0.135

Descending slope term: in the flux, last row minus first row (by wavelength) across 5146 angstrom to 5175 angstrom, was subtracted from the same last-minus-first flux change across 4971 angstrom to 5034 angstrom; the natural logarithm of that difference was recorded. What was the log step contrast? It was 1.7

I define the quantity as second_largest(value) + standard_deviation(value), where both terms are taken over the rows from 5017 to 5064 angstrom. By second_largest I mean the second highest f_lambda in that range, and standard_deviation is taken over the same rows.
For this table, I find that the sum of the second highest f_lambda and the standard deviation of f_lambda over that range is 29.6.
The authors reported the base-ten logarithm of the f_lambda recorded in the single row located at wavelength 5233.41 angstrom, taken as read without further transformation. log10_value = 1.43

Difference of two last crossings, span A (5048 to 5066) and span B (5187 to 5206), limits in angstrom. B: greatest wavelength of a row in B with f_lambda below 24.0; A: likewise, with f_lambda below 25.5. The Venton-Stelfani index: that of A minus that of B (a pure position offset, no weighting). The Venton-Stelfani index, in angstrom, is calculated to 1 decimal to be -139.3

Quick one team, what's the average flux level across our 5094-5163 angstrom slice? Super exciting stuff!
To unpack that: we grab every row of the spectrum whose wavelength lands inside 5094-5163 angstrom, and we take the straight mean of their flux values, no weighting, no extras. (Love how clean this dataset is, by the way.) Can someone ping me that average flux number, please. 26.1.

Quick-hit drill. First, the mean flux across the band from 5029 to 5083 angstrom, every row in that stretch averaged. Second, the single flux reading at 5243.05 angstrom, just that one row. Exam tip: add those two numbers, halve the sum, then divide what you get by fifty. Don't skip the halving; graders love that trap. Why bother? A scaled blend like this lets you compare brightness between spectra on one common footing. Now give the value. 0.542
